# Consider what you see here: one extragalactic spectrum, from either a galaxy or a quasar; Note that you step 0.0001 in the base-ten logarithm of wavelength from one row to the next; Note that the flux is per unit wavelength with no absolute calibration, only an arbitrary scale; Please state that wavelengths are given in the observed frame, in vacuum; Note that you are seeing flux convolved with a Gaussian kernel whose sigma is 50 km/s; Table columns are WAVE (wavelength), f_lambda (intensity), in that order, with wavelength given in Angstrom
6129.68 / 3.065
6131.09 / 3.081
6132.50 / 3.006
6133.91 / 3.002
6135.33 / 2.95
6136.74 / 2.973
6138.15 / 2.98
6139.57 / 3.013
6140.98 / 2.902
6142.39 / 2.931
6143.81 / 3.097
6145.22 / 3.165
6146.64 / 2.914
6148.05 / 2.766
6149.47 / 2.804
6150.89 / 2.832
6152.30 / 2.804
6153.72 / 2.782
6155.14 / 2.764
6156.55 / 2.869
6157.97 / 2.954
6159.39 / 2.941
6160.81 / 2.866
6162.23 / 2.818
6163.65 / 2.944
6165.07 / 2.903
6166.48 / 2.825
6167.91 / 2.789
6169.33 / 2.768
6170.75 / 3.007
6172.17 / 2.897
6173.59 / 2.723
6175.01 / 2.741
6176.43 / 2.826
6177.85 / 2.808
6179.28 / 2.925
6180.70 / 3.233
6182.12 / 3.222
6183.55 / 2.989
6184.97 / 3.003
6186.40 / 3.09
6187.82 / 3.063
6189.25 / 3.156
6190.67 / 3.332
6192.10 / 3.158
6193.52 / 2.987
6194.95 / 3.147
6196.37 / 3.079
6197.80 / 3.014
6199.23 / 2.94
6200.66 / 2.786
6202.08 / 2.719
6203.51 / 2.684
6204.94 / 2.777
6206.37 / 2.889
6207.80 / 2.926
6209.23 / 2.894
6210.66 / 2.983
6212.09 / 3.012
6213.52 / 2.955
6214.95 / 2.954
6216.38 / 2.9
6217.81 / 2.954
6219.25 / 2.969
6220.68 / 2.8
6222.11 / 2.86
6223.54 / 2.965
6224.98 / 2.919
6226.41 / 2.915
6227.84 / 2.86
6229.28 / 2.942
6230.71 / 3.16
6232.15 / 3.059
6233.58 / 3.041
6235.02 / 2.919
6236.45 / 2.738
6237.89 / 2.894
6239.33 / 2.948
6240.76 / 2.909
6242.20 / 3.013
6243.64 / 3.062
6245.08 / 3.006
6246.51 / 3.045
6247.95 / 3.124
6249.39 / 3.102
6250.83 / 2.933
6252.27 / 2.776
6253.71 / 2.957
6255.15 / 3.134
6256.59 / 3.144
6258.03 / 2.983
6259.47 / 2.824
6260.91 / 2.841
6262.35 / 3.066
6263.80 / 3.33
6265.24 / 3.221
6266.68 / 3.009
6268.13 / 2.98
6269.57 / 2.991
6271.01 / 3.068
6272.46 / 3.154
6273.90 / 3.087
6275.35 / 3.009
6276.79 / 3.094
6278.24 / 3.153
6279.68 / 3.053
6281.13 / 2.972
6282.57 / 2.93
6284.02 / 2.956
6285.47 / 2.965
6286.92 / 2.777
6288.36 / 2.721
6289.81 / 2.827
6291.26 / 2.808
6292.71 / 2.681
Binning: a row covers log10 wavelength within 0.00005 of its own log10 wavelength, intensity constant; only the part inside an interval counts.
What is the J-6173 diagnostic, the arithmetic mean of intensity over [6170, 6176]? 2.84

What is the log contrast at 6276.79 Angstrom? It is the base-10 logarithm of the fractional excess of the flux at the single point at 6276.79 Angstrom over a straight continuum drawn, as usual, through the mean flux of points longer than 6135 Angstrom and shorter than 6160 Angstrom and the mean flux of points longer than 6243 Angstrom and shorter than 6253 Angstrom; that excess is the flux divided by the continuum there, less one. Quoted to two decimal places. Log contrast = -1.70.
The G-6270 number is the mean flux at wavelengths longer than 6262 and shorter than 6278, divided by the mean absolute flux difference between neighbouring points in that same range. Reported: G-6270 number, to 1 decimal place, 30.4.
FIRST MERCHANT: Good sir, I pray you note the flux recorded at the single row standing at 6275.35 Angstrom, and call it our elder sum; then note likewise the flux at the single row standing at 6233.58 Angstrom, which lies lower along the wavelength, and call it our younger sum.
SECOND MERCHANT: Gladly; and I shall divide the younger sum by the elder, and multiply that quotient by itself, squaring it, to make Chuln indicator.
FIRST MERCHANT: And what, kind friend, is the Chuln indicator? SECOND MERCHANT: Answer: 1.02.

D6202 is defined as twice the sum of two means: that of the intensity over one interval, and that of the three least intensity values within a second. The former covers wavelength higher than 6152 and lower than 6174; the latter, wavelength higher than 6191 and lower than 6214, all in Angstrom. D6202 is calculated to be 11.2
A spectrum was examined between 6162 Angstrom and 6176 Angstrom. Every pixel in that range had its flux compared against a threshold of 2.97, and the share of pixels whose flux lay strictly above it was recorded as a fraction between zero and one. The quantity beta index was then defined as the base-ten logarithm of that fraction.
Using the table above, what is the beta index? -1.0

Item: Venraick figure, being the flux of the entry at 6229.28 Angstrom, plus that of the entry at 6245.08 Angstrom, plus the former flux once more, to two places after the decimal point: 8.89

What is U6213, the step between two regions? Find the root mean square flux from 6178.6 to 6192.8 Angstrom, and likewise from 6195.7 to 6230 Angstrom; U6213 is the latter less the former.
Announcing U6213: -0.21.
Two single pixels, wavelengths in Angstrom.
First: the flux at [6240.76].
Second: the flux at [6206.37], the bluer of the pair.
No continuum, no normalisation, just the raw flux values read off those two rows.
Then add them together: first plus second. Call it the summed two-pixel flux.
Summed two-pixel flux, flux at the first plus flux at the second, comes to 5.80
